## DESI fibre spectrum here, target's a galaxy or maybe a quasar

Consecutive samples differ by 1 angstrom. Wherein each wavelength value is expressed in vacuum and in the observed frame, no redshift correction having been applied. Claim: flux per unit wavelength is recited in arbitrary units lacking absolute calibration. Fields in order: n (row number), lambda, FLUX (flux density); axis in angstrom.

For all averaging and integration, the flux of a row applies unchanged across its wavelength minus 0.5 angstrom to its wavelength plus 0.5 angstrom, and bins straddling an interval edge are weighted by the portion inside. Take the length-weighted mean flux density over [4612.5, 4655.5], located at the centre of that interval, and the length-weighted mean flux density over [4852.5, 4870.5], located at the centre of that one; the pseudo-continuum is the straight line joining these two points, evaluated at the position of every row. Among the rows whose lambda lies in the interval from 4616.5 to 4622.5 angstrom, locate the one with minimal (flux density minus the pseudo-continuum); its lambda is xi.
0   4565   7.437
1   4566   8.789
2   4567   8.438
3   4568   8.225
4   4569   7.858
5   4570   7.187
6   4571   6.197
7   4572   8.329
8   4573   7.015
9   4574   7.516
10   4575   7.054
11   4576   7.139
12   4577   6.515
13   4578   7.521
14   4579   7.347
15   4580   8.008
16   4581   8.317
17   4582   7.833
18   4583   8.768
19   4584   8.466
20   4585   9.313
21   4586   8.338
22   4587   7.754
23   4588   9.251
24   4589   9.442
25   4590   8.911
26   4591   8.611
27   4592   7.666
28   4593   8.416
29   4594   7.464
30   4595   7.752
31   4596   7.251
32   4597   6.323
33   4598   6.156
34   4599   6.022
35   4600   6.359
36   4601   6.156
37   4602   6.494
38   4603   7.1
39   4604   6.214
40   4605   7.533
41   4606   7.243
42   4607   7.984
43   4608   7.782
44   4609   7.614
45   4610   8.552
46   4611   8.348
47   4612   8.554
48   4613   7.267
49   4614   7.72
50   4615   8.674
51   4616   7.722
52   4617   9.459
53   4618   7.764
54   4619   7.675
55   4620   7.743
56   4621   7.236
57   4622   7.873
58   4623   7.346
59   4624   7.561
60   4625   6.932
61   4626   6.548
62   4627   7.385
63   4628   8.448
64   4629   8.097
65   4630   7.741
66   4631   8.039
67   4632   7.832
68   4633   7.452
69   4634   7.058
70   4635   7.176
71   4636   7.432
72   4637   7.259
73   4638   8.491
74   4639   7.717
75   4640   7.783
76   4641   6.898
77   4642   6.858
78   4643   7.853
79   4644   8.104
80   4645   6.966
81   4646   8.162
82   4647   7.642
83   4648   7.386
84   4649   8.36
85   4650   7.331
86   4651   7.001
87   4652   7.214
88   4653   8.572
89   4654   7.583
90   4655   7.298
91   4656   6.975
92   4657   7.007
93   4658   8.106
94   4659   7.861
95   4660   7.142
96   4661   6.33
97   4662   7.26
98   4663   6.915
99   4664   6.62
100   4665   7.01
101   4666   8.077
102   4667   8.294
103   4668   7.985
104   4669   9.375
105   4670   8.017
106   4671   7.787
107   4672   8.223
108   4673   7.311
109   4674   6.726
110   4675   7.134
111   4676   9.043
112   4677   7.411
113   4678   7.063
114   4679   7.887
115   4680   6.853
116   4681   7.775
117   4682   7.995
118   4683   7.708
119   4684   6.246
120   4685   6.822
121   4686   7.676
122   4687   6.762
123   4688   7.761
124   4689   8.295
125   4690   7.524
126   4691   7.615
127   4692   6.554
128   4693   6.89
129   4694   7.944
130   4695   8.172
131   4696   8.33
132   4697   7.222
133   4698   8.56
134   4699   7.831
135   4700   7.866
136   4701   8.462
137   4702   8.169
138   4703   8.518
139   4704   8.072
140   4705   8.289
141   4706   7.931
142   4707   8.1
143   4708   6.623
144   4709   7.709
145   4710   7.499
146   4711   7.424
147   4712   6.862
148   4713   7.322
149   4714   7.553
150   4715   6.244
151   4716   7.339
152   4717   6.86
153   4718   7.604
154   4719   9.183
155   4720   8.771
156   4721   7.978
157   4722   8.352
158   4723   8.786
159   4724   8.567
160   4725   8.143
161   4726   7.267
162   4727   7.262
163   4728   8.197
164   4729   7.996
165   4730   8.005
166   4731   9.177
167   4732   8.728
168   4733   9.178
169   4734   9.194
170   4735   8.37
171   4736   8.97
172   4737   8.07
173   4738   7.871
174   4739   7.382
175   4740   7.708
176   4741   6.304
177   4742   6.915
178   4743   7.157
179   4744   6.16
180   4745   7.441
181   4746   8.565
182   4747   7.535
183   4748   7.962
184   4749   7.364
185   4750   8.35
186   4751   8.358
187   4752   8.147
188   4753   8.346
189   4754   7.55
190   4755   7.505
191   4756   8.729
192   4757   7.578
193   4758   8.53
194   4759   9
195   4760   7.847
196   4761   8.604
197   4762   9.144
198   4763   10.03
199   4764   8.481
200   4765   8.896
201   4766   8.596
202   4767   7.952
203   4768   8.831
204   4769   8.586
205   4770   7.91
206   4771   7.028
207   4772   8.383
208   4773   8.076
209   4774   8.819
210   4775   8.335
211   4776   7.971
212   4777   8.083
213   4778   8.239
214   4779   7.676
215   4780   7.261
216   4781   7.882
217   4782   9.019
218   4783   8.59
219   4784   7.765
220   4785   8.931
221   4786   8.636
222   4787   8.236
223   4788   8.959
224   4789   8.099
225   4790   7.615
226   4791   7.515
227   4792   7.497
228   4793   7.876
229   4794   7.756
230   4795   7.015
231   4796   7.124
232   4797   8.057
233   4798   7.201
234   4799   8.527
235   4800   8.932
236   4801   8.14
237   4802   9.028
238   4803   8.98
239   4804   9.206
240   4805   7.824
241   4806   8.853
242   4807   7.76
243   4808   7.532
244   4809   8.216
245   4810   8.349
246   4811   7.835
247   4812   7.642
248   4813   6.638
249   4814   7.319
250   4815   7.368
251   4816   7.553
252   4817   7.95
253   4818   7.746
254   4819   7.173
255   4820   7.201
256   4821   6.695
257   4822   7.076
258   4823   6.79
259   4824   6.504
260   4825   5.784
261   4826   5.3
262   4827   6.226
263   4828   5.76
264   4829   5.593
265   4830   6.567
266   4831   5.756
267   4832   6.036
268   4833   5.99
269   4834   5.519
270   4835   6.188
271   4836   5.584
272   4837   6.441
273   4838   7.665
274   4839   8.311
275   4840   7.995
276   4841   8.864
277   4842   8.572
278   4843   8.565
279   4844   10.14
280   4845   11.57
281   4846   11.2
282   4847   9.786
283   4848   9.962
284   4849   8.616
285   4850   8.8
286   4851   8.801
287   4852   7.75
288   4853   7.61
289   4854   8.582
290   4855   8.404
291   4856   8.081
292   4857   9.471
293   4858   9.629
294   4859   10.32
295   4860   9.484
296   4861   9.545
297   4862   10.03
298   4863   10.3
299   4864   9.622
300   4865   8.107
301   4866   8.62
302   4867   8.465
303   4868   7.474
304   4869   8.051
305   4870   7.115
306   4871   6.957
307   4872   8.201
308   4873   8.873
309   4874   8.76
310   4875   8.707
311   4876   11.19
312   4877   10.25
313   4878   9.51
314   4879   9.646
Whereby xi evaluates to 4621 angstrom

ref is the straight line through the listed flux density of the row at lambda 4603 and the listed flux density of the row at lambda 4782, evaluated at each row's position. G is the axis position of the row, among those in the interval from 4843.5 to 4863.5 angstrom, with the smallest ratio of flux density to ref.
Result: 4853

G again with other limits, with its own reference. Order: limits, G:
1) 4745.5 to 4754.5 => 4749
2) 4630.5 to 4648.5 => 4642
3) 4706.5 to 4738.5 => 4715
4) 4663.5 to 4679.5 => 4664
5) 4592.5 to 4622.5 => 4599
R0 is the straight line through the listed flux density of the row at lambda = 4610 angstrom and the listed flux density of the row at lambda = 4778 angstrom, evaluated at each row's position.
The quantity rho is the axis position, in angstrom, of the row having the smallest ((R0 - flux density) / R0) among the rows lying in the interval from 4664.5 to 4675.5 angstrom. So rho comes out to 4669 angstrom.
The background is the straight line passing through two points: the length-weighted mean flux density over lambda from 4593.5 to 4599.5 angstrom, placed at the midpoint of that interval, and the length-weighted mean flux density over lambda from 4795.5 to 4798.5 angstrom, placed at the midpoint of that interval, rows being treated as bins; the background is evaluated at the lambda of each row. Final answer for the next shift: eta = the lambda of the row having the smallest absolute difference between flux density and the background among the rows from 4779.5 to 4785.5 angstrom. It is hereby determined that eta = 4780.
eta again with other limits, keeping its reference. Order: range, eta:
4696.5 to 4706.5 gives 4697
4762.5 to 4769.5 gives 4767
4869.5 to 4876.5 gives 4872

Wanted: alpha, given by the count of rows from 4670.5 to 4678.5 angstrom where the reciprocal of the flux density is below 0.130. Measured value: 3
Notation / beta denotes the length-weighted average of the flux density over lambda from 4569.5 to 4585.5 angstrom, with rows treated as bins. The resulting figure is 7.66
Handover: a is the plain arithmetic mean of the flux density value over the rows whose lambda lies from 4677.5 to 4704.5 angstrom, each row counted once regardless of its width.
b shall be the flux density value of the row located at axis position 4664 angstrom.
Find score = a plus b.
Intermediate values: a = 7.7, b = 6.62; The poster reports 14.3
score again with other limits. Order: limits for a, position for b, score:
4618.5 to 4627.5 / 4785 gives 16.3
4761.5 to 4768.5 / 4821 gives 15.5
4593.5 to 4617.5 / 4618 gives 15.2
